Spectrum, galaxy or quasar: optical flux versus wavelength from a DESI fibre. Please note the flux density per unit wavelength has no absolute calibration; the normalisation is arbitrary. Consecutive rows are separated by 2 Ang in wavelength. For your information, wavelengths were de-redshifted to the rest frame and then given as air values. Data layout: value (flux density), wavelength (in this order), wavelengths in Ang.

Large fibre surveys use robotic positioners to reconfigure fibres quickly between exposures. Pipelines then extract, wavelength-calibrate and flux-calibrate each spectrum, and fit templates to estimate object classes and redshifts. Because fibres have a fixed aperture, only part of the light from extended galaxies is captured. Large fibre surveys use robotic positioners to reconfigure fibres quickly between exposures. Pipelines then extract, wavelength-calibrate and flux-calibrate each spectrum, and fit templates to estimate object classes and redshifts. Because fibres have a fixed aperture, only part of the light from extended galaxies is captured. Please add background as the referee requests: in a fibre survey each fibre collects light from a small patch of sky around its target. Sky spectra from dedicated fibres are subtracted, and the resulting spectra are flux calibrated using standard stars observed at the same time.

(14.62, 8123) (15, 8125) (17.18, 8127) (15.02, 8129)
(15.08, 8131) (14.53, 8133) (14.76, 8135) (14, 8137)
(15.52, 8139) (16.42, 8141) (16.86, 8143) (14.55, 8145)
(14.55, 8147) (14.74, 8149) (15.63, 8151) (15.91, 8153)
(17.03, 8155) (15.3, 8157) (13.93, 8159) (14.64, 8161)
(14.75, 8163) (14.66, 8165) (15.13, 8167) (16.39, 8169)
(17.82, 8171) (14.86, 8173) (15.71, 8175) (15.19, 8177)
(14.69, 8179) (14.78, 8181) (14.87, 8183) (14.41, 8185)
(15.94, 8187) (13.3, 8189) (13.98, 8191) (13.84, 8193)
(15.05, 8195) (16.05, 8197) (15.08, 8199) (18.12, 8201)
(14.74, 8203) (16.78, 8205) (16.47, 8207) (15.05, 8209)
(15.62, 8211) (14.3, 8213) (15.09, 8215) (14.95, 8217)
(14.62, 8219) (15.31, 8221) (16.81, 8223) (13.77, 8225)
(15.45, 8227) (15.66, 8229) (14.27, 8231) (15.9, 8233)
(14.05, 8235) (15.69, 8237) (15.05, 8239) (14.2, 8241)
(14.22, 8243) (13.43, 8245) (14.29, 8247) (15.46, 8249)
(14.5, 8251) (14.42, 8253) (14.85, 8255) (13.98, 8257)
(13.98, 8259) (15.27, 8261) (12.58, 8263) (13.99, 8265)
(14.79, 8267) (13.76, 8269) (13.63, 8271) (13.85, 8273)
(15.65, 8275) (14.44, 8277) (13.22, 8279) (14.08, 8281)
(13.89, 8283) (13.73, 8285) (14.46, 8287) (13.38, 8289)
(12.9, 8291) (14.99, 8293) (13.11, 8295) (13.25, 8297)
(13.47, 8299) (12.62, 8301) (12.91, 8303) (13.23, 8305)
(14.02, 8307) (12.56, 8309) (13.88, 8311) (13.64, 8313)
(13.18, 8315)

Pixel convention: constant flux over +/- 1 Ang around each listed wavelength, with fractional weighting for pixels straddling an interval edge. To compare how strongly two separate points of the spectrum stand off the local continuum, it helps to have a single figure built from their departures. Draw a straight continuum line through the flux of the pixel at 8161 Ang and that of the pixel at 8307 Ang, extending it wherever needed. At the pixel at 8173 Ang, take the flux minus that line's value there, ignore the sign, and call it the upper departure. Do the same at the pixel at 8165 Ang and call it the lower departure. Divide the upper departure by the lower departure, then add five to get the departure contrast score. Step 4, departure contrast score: 12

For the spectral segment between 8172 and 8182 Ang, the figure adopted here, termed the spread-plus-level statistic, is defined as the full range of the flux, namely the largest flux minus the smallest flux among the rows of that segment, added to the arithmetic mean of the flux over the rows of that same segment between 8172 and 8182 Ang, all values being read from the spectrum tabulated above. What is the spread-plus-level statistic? 16.1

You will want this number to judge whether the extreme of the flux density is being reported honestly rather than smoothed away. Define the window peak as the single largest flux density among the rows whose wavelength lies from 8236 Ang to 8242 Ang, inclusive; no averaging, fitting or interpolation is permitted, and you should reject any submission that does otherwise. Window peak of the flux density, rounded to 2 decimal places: 15.69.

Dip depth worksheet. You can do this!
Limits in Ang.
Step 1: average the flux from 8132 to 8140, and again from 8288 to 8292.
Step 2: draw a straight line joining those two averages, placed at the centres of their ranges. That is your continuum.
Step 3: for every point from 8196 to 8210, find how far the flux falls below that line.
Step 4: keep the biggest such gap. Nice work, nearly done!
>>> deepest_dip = -0.7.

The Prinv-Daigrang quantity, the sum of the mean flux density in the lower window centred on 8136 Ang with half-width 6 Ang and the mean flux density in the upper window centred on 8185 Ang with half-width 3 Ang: 30.1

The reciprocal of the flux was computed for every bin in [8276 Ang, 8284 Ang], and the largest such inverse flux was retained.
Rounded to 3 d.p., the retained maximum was 0.076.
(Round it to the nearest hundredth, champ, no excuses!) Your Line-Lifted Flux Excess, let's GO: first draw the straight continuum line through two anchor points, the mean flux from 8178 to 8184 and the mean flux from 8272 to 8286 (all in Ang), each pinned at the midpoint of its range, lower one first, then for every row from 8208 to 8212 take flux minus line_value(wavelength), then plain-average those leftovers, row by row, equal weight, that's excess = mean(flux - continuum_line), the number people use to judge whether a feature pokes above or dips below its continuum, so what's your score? 0.75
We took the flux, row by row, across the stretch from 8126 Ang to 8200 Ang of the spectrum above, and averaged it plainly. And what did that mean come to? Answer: 15.2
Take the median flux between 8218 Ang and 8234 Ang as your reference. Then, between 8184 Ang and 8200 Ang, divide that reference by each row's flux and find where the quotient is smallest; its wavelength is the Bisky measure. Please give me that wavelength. 8197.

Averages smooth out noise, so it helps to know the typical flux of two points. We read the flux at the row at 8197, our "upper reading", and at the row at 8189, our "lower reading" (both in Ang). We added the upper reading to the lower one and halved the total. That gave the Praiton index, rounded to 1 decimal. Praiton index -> 14.7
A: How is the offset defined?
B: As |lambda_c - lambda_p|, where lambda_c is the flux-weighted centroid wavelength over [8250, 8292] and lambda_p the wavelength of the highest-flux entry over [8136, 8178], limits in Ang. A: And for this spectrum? 99.8 Ang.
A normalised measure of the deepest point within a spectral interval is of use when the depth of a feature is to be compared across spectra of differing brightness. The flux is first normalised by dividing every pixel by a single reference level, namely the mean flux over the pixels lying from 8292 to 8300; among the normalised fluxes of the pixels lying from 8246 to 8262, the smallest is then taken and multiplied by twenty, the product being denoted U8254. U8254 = 20.4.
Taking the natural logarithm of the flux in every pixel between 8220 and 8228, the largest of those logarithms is 2.82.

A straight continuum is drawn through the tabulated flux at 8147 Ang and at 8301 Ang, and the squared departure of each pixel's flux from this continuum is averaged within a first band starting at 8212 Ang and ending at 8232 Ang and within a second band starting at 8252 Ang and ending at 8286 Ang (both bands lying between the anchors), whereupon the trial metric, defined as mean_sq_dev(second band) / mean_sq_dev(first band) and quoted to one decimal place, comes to 0.6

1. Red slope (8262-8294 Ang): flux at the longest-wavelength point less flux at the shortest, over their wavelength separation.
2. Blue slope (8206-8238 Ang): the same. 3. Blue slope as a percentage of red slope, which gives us -32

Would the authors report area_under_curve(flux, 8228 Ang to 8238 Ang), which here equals 151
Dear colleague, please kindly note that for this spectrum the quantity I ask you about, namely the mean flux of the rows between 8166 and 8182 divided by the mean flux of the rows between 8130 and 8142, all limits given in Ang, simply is 1.03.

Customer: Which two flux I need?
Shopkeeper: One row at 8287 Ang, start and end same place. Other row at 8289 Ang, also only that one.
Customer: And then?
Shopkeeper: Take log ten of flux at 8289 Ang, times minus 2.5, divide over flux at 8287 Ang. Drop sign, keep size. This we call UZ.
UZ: 0.195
